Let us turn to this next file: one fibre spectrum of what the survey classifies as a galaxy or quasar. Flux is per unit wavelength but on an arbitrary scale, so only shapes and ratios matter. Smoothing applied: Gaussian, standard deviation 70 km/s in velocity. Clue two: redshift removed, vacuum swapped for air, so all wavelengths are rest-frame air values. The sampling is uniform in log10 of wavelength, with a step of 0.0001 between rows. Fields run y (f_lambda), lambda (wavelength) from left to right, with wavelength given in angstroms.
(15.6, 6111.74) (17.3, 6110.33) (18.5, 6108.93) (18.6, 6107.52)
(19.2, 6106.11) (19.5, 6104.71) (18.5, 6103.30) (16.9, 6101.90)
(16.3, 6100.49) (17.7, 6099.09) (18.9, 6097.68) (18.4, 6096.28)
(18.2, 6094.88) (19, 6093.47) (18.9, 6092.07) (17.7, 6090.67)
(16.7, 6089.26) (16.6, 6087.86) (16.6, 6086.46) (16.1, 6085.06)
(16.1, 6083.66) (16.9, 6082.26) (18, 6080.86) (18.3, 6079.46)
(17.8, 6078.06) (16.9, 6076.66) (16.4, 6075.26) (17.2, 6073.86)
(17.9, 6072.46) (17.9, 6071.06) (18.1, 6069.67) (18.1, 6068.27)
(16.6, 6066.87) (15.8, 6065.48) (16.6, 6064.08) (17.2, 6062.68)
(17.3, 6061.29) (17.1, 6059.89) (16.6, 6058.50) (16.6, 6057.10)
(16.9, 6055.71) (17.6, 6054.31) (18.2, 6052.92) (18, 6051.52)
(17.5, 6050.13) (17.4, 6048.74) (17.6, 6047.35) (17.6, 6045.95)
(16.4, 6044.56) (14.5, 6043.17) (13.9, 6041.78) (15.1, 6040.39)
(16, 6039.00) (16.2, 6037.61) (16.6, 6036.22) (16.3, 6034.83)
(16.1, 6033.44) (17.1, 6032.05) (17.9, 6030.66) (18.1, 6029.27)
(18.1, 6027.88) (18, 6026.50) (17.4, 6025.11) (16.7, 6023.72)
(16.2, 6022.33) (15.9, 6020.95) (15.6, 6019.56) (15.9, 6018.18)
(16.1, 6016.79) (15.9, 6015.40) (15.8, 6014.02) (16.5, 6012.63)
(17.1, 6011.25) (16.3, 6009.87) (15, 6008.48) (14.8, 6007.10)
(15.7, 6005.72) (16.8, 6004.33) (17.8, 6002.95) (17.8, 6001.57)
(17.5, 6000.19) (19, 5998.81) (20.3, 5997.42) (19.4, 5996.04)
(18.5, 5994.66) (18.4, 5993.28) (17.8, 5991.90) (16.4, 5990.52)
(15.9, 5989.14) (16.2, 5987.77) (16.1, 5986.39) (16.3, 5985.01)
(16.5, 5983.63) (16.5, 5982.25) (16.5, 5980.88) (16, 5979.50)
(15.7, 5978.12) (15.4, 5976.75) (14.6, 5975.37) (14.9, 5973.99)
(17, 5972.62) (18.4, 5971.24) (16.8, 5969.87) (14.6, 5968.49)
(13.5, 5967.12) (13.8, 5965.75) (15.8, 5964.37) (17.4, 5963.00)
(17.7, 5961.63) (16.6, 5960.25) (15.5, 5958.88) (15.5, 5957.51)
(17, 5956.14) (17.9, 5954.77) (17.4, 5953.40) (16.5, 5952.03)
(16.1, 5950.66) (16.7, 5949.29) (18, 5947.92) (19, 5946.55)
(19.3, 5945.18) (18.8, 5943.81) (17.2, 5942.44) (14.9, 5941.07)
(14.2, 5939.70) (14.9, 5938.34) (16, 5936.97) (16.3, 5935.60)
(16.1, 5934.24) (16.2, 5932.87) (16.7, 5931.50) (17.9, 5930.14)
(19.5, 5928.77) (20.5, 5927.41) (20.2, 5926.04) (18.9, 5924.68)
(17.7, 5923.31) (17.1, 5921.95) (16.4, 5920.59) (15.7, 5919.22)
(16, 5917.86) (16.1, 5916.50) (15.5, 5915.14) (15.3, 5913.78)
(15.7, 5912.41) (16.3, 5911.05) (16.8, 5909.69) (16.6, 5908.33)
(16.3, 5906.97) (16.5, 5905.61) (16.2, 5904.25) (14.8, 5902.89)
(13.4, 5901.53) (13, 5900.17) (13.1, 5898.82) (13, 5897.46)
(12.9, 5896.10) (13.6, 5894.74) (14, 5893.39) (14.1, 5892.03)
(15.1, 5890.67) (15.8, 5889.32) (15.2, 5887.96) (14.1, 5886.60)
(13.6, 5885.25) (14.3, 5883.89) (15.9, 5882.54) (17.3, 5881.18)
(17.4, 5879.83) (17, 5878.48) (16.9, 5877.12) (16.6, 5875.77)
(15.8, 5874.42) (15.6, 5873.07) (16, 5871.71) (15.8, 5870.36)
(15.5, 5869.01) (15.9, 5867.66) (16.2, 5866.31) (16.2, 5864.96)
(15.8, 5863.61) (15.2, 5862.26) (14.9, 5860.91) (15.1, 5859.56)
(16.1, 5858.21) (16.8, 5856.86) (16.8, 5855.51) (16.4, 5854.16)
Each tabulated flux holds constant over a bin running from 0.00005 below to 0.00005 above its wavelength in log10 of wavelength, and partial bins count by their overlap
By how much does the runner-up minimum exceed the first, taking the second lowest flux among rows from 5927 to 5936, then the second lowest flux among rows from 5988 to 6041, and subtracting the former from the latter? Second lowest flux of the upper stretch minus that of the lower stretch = -1.2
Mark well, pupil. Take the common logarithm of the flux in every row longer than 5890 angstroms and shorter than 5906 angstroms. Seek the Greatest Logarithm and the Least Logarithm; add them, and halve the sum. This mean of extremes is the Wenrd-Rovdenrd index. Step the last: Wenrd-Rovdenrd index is 1.16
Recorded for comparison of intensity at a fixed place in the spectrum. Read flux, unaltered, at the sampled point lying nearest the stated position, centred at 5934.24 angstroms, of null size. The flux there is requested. 16.1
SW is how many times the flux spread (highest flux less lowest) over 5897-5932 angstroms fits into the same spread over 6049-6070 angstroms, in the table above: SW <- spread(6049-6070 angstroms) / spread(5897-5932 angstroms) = 0.3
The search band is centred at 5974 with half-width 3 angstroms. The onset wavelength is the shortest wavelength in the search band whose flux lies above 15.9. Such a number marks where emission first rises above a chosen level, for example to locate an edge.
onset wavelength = 5971.24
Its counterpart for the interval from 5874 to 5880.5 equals 5875.77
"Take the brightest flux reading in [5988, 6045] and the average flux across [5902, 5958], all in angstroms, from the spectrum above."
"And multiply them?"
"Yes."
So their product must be 342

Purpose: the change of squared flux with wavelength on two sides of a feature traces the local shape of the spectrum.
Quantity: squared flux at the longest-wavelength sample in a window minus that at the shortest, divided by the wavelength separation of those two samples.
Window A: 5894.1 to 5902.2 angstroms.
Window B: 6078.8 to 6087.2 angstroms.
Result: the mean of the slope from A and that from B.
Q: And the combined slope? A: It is -5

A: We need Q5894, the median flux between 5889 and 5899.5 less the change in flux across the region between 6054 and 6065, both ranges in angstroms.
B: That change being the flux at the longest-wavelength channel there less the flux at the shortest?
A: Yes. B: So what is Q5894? 14.8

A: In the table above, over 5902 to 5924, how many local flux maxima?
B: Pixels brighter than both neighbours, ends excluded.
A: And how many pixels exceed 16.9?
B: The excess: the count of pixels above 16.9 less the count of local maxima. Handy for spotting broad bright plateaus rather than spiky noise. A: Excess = -1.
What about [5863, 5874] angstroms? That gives -1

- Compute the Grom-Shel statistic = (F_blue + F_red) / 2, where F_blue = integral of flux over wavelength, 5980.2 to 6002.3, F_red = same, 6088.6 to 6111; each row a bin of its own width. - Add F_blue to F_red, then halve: 396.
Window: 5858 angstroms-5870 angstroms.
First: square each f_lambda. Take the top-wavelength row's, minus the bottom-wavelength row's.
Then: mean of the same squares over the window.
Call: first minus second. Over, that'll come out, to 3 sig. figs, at -264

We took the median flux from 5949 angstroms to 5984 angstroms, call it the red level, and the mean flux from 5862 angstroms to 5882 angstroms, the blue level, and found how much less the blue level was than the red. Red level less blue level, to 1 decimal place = 0.3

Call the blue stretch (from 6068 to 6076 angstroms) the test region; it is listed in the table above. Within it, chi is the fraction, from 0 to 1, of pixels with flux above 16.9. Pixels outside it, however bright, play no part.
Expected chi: 0.83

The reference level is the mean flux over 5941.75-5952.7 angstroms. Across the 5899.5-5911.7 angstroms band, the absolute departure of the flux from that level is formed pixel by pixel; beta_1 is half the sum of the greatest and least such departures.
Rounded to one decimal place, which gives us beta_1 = 2.8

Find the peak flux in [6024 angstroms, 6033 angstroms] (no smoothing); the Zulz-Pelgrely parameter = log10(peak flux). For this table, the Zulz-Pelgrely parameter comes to 1.26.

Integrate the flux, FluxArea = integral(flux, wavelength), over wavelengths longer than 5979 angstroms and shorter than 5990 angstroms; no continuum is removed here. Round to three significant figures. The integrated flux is 179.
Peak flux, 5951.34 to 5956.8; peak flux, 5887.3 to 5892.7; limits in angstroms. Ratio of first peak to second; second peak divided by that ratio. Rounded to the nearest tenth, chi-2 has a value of 13.9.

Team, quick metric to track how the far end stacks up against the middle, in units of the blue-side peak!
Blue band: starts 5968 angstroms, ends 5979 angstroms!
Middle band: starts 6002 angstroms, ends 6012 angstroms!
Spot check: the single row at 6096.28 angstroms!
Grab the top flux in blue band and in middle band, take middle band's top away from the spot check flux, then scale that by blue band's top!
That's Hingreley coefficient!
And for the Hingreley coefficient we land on 0.033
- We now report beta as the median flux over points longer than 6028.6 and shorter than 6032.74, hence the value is 17.9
